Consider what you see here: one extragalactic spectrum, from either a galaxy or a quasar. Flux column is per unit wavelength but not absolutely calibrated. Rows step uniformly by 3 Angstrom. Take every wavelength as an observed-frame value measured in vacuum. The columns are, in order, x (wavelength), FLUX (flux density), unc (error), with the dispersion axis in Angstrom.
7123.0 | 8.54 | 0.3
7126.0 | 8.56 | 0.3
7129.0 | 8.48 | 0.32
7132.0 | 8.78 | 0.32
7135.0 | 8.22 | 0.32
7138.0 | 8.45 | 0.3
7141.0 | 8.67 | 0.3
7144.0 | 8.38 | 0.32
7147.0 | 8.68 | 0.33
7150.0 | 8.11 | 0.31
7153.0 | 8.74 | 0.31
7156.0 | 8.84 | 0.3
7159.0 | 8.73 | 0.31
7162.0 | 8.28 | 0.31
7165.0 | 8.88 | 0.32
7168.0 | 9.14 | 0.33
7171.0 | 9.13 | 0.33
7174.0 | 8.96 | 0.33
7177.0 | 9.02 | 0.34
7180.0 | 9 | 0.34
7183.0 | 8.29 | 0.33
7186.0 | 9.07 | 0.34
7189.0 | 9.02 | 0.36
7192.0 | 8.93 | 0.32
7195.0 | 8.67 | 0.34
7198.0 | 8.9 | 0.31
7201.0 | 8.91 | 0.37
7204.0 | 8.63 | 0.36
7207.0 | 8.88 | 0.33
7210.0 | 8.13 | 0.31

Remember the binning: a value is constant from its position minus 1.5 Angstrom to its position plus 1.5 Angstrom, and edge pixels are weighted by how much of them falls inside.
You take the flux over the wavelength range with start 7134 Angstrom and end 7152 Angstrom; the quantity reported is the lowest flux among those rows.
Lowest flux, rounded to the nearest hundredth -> 8.11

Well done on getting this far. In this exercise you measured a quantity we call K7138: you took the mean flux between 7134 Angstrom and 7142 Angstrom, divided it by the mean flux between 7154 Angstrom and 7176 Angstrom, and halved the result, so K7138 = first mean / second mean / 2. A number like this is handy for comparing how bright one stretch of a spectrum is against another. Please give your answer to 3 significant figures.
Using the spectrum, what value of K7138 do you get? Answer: 0.477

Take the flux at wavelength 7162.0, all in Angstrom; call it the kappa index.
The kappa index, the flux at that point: 8.28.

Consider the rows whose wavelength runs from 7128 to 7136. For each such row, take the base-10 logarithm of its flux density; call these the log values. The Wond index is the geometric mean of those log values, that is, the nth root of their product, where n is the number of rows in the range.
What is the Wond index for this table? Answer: 0.929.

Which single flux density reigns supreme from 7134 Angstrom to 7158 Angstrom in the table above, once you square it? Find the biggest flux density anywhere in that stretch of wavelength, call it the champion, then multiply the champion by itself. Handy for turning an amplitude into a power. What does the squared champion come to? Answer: 78.1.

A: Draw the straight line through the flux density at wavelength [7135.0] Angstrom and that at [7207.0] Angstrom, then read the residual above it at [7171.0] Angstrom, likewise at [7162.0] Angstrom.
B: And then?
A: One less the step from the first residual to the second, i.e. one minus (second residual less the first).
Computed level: 1.77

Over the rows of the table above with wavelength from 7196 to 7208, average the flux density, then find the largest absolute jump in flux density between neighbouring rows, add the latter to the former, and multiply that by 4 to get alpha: 36.4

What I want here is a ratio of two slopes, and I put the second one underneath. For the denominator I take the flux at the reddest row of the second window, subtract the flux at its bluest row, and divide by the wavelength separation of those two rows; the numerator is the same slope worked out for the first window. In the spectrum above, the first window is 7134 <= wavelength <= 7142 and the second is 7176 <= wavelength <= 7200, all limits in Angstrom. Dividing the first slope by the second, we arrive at -13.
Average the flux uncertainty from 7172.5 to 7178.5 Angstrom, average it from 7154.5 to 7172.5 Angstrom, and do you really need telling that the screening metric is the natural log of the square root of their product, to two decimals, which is -1.12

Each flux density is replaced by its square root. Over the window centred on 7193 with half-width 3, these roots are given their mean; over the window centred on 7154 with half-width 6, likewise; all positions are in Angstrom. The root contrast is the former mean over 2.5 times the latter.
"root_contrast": 0.405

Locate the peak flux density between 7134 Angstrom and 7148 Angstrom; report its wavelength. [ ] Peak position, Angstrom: 7147.0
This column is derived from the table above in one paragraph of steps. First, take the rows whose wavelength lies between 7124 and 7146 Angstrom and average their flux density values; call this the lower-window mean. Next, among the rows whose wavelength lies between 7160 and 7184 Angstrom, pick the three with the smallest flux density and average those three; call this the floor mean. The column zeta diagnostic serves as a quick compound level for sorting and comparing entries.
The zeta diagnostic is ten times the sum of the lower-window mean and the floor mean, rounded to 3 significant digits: 170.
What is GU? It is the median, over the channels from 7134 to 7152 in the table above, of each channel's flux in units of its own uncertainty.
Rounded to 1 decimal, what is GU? 26.2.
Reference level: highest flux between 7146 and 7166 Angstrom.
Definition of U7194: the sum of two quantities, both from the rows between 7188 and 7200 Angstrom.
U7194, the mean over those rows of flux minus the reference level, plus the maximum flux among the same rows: 9.02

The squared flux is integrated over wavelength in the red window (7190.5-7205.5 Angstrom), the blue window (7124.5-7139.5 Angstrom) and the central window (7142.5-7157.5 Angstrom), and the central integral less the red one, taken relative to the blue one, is -0.06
